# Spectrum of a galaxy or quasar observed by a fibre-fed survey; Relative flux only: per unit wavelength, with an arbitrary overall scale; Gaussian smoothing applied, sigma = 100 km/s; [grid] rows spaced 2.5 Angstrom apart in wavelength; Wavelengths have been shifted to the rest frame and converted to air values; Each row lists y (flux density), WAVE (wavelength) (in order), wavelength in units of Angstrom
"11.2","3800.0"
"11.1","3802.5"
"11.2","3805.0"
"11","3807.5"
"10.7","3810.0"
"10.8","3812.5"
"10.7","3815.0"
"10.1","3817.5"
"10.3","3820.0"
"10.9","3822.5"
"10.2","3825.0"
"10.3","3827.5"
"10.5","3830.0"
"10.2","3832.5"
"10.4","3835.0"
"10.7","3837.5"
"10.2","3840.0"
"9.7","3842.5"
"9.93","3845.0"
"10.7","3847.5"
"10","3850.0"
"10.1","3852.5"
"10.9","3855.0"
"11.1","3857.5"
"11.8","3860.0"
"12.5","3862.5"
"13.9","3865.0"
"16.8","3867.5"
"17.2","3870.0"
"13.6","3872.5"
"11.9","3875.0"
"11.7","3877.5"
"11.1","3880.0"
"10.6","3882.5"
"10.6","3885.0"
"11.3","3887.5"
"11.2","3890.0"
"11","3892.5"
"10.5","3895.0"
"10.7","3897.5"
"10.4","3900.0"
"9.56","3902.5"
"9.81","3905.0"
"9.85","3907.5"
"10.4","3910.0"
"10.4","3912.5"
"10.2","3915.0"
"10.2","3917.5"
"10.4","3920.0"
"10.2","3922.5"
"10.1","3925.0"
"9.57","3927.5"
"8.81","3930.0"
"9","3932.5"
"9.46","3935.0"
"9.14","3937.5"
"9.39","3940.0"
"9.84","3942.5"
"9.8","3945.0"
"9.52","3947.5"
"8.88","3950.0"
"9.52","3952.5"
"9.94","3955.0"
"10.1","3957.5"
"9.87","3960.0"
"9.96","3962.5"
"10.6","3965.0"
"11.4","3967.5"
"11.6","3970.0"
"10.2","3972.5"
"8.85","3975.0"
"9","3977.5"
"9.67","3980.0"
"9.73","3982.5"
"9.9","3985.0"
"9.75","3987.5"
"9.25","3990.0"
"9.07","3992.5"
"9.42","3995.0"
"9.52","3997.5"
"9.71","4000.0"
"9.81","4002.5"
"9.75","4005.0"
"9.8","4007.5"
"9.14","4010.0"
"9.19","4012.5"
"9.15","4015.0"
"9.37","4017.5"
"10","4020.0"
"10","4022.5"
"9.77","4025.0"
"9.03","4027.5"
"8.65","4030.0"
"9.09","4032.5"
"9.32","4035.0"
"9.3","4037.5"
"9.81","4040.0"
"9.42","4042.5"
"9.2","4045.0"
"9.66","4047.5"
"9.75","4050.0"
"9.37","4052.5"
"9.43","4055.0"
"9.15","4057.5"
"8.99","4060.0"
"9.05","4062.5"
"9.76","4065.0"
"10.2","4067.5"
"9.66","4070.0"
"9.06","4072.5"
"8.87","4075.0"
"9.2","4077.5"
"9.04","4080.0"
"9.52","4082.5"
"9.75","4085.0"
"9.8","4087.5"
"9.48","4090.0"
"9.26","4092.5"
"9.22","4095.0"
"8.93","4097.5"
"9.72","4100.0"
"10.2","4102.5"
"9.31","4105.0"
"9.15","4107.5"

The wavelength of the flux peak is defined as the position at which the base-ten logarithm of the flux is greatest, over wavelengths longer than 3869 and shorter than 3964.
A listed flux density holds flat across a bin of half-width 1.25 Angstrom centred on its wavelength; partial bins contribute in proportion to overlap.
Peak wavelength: 3870.0 Angstrom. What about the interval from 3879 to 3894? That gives 3887.5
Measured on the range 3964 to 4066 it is 3970.0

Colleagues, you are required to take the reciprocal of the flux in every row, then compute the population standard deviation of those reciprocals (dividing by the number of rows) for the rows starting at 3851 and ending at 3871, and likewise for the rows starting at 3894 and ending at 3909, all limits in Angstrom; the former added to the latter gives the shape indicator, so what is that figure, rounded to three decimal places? 0.018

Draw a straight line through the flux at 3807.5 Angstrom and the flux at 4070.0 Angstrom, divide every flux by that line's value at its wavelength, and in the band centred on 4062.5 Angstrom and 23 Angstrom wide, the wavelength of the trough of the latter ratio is 4060.0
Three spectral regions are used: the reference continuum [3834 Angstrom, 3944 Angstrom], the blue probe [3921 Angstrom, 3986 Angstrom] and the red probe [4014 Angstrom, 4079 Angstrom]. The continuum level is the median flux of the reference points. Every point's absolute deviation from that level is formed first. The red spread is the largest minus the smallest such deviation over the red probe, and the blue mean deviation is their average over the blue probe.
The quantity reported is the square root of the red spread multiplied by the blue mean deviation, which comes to 1.12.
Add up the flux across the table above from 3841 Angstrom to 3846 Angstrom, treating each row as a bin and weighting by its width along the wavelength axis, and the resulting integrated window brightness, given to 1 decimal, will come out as 49.1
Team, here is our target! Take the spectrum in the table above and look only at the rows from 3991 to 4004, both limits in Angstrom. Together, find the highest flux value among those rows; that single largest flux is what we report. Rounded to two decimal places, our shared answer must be 9.81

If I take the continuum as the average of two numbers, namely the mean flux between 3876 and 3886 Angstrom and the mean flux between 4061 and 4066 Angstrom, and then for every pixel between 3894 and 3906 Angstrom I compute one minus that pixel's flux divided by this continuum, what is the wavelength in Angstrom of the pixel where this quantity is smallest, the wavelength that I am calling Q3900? 3897.5 Angstrom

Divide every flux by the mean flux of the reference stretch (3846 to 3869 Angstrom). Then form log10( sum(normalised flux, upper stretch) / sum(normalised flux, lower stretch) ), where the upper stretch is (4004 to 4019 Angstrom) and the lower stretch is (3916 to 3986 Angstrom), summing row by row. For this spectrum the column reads -0.7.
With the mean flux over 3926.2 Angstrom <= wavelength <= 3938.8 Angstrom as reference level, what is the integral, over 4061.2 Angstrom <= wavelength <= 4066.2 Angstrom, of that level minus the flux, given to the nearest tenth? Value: -1.0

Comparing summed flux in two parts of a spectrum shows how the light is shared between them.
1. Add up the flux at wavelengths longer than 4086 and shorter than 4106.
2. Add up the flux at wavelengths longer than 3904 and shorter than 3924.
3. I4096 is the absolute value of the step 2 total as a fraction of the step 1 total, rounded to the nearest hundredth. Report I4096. 1.07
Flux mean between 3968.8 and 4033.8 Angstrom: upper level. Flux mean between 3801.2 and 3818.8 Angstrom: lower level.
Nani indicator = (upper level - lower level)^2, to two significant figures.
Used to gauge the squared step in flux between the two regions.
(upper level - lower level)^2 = 1.6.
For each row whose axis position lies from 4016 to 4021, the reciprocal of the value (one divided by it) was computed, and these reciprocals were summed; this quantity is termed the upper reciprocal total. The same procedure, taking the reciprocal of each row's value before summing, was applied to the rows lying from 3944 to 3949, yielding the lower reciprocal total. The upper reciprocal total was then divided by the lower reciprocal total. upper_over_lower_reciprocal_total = 1.00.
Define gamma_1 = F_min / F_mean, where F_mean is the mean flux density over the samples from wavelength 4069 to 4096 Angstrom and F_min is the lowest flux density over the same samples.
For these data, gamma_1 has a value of 0.95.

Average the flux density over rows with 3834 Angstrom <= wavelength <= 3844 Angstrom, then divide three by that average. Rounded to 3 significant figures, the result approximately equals 0.293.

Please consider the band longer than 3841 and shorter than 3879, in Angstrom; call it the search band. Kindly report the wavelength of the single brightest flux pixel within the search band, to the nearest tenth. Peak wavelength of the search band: 3870.0 Angstrom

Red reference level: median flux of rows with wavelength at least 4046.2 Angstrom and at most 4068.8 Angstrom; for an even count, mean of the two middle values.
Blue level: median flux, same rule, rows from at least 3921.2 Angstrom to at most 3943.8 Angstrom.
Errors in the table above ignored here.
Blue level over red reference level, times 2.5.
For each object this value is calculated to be 2.51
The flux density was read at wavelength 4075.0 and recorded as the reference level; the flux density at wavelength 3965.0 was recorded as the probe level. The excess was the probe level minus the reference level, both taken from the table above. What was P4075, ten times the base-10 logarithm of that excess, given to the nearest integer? 2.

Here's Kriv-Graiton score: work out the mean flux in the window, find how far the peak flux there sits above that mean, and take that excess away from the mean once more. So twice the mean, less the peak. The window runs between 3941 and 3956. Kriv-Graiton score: 9.2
